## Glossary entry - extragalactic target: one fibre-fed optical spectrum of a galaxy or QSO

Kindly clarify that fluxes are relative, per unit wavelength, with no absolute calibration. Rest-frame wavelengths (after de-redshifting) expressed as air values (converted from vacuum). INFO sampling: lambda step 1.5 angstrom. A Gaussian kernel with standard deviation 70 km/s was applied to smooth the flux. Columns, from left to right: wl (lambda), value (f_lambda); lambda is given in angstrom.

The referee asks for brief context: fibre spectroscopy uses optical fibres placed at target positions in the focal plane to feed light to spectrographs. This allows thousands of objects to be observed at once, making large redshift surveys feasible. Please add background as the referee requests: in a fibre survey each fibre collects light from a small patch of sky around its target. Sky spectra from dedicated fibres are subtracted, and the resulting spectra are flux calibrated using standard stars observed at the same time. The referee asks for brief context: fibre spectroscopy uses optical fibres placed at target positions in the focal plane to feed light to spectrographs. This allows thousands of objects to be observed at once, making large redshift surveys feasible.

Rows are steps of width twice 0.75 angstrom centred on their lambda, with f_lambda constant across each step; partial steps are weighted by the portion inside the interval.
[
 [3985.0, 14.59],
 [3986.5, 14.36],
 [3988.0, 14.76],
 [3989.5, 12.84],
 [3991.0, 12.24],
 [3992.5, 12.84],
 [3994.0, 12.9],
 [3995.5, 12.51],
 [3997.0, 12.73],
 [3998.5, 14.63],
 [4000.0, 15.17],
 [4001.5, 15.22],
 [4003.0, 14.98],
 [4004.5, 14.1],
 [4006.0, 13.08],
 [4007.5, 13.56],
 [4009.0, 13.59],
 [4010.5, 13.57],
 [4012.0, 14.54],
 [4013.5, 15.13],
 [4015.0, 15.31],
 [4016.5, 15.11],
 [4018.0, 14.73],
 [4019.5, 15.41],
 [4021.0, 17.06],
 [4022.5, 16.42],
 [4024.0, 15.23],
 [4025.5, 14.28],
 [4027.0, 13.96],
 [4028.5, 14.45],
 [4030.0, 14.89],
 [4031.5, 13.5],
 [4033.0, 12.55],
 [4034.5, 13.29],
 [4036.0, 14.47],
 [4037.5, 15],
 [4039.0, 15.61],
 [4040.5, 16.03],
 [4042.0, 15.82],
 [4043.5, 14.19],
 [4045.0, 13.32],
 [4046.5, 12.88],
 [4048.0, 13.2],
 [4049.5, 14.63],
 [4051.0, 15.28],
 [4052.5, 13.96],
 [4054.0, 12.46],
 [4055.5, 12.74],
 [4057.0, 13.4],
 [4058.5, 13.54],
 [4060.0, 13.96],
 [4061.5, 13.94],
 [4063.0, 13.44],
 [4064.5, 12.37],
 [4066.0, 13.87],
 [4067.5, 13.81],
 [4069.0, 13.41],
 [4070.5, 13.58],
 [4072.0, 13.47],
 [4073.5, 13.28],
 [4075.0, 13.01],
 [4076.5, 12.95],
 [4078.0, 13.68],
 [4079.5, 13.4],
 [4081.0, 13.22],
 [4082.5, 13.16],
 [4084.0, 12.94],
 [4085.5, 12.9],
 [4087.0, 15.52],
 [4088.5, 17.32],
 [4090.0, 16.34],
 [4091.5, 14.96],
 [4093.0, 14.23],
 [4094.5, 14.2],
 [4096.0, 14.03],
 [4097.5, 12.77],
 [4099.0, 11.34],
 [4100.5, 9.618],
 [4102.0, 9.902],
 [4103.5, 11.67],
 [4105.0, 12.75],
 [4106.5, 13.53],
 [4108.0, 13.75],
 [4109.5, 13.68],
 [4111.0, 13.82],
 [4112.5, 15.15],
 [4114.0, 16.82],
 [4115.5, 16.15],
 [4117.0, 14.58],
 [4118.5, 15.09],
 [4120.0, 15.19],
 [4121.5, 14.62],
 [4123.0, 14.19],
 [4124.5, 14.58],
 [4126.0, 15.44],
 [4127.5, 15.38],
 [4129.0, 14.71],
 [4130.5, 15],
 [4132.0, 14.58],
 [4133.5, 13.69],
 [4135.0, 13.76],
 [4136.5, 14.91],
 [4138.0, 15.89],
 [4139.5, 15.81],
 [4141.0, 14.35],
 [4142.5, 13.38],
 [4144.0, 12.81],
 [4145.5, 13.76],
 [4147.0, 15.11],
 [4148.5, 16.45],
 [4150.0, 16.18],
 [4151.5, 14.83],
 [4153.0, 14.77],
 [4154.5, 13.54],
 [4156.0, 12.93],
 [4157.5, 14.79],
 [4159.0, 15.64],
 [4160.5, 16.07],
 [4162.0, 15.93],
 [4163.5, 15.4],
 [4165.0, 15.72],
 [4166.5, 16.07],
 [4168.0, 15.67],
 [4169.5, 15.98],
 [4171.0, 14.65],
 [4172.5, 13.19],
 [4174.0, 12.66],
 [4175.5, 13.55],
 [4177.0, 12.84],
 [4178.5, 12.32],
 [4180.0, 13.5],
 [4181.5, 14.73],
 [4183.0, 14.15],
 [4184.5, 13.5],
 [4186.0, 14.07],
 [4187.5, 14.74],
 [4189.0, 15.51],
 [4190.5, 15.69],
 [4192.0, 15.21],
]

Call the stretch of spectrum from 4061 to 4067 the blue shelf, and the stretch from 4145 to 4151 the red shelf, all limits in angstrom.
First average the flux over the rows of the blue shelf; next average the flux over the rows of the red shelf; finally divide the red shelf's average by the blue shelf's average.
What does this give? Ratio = 1.15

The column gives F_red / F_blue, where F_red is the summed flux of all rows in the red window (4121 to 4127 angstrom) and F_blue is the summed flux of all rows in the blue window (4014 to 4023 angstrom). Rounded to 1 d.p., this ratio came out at 0.6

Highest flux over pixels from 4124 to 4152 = 16.45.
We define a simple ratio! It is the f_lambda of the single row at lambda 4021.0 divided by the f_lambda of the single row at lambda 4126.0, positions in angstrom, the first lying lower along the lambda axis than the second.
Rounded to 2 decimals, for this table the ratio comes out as 1.10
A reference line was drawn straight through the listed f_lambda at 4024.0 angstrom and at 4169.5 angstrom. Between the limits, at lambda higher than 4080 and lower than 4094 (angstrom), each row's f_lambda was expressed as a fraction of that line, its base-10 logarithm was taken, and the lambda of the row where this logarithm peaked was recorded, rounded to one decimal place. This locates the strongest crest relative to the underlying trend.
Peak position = 4088.5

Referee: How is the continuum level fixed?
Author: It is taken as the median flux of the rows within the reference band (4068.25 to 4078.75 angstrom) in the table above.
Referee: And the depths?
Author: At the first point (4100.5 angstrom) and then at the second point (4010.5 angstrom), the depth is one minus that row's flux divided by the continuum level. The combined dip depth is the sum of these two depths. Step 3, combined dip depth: 0.27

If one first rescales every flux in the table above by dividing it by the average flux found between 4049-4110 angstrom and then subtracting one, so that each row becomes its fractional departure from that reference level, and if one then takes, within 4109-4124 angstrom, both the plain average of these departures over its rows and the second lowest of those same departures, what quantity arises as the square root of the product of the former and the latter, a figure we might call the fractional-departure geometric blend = 0.054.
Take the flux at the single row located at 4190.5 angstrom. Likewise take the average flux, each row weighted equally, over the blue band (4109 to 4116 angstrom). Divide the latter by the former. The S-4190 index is 0.96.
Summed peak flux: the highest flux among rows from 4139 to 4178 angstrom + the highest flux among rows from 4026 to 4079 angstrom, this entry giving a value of 32.5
